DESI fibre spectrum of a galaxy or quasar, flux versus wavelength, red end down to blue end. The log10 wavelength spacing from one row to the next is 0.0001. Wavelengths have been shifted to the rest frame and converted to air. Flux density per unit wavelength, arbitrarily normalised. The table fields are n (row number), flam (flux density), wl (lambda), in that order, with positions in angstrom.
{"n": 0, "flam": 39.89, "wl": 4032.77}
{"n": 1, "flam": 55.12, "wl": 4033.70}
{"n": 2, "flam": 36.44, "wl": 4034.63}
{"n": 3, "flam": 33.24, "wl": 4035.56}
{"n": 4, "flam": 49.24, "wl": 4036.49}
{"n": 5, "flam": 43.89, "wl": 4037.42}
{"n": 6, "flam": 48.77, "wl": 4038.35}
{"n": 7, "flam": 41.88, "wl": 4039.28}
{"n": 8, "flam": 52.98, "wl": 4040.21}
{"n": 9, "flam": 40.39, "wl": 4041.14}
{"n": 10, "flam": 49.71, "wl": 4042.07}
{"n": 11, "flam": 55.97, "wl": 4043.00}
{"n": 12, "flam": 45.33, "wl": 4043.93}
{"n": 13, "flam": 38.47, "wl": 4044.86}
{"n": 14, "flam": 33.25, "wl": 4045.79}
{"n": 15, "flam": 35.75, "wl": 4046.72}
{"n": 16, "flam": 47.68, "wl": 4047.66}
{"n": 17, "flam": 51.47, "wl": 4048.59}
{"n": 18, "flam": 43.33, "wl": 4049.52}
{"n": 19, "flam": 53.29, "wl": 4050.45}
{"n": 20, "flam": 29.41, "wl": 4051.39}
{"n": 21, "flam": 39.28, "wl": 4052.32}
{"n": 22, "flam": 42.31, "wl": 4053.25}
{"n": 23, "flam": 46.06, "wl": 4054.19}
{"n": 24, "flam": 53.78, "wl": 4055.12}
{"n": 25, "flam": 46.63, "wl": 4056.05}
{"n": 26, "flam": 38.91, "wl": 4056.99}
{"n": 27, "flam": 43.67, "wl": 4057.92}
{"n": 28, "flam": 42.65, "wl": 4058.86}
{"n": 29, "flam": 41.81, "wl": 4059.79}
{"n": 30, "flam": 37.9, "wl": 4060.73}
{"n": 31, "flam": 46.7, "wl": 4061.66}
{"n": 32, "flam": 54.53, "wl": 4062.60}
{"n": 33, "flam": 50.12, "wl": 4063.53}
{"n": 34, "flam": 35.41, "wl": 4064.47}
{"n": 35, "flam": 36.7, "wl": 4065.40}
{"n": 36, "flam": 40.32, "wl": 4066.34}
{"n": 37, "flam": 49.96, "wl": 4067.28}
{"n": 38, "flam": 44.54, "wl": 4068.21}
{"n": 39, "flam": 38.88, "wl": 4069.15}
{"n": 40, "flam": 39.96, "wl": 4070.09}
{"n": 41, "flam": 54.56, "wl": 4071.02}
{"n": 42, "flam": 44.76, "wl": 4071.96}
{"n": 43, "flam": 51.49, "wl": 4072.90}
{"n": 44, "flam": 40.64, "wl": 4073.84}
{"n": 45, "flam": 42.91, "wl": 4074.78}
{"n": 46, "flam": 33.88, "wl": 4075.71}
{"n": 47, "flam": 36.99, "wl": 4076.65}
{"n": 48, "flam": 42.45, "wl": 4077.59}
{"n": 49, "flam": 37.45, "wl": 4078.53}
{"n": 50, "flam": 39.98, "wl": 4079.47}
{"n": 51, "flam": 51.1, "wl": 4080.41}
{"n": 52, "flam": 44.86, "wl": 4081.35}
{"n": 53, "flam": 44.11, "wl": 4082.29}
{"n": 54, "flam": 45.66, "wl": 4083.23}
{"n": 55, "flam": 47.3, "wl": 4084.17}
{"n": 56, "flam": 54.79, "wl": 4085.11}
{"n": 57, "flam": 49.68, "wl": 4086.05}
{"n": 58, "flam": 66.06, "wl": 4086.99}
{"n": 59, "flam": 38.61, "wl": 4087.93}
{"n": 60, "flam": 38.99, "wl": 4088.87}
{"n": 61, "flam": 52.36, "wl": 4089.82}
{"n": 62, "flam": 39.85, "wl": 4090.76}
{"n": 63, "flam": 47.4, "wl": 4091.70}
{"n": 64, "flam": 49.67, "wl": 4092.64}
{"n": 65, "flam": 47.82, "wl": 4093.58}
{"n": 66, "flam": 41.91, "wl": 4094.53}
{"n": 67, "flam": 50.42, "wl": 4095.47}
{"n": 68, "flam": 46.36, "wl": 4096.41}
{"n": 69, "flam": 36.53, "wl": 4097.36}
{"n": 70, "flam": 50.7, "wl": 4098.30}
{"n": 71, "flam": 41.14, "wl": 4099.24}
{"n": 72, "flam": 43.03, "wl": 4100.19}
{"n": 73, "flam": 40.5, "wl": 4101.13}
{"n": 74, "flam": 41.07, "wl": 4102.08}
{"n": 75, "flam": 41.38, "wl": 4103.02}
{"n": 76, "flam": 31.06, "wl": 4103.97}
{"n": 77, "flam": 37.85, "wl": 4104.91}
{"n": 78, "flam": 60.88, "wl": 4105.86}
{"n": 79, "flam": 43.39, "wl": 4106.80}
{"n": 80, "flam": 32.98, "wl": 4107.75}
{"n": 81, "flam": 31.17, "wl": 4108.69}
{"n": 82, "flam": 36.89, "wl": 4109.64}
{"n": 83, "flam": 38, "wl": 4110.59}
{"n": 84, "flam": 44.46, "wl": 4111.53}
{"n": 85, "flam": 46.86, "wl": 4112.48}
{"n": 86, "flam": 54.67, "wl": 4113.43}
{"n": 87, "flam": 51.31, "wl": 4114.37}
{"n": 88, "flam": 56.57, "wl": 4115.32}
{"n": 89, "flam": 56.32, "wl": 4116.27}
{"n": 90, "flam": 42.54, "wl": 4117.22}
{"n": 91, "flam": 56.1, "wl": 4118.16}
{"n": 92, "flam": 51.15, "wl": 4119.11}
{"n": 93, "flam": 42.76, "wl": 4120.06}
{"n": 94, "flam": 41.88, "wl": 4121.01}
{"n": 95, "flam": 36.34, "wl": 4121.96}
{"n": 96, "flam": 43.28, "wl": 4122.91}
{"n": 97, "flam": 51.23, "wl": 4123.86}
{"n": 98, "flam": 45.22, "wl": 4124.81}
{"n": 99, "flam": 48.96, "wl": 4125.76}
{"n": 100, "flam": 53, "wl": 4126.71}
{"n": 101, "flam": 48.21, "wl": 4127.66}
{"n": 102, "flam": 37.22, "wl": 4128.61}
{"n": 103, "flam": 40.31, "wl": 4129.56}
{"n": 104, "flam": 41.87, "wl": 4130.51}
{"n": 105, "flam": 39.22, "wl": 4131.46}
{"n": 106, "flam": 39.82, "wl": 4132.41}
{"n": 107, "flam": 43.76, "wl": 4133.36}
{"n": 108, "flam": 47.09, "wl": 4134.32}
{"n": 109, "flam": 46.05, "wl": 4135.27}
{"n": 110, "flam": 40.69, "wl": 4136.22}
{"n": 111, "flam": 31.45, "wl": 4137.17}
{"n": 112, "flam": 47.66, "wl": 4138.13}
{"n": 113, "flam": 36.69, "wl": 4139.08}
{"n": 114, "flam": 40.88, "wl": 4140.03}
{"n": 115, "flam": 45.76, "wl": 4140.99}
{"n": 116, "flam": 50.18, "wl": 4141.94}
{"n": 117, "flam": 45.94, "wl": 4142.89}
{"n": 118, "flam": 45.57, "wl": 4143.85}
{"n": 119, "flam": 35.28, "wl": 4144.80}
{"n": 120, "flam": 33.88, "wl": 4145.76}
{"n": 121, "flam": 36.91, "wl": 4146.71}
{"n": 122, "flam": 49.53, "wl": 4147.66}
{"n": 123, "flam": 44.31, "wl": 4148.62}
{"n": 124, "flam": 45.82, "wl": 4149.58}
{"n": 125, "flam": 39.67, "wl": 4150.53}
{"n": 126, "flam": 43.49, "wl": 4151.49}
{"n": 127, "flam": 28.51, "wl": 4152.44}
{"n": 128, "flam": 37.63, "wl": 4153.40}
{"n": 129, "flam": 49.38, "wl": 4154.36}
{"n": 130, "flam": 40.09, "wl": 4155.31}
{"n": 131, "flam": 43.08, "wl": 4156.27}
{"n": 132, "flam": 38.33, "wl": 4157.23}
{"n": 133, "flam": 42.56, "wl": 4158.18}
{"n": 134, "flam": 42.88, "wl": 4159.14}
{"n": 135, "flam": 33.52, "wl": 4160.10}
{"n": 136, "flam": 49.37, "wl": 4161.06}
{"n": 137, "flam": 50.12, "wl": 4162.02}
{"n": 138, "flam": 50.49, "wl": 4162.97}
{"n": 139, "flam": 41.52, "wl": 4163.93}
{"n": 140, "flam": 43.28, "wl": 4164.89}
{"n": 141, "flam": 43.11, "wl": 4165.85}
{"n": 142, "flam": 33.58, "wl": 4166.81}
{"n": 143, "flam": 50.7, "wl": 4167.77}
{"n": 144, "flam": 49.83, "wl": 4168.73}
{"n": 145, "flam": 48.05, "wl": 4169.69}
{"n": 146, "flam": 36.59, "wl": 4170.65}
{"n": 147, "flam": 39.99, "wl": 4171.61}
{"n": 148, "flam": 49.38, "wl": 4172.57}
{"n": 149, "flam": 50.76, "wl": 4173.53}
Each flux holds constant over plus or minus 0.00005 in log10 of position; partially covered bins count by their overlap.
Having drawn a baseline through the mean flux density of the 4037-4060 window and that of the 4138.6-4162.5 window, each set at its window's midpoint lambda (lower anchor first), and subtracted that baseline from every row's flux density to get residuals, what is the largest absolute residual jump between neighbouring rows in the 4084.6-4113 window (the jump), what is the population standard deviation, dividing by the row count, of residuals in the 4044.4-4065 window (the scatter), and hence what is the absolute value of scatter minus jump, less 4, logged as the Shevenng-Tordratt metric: 17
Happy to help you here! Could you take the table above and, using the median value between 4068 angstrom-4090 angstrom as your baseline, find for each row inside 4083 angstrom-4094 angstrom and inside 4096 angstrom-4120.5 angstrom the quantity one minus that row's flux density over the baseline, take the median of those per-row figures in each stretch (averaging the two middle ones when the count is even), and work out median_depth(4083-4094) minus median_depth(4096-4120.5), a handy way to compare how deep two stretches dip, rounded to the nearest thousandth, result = -0.106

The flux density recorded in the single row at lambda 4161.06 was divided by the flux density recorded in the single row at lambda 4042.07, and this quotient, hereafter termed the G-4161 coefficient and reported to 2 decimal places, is 0.99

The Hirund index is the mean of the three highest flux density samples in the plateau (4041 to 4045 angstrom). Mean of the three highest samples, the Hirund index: 50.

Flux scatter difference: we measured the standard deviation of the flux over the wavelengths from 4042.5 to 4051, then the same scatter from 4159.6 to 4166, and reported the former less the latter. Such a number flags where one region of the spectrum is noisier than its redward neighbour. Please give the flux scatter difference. 1.9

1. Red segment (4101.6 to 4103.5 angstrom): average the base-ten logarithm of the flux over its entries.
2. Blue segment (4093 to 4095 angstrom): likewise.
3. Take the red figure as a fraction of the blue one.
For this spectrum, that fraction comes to 0.98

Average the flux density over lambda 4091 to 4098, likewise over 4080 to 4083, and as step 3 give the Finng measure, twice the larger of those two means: 93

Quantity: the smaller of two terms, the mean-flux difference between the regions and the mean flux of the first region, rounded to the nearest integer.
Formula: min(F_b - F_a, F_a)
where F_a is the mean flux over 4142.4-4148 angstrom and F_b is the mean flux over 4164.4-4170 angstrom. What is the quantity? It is 4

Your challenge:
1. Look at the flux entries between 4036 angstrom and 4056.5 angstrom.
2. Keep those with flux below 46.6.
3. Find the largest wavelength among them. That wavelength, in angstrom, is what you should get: 4054.19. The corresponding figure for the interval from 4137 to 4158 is 4157.23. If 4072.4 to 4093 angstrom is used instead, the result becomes 4090.76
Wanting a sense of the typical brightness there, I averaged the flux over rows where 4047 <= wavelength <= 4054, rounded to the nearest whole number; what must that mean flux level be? 44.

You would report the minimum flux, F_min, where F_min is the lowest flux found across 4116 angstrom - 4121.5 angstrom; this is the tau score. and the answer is 41.88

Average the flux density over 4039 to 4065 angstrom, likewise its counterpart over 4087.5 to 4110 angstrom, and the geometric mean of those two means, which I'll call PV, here 43.4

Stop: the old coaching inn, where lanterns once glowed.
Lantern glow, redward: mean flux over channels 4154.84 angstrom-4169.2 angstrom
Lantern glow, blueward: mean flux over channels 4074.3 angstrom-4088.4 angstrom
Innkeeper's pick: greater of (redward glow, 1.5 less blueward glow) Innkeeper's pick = 43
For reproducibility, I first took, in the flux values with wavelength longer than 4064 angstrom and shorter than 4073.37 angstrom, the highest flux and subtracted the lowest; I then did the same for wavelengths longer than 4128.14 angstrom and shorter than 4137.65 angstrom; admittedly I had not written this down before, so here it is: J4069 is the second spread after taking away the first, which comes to -4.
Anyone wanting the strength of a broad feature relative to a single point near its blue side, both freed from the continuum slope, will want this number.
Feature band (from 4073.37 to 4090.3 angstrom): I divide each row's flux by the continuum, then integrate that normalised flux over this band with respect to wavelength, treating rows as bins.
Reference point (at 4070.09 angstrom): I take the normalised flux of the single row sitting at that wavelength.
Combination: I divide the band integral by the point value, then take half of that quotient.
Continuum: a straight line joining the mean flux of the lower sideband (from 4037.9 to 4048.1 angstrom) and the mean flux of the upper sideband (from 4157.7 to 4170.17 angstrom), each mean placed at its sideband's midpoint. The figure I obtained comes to 9.5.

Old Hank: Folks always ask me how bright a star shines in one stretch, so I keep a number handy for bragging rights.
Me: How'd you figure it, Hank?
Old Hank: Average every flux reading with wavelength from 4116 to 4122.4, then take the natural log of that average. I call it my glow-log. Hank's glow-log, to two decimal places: 3.84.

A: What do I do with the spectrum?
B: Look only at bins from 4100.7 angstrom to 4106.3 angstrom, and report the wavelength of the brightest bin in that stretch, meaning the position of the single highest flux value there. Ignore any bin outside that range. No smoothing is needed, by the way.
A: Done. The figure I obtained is 4105.86 angstrom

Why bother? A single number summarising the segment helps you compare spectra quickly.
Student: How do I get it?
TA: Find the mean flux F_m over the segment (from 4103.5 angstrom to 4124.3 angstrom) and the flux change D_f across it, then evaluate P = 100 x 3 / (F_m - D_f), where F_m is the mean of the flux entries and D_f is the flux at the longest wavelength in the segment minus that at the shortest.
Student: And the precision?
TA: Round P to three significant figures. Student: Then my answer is 12.1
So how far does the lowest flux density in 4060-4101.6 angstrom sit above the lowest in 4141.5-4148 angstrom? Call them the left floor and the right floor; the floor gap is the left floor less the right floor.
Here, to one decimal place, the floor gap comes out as 0.0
